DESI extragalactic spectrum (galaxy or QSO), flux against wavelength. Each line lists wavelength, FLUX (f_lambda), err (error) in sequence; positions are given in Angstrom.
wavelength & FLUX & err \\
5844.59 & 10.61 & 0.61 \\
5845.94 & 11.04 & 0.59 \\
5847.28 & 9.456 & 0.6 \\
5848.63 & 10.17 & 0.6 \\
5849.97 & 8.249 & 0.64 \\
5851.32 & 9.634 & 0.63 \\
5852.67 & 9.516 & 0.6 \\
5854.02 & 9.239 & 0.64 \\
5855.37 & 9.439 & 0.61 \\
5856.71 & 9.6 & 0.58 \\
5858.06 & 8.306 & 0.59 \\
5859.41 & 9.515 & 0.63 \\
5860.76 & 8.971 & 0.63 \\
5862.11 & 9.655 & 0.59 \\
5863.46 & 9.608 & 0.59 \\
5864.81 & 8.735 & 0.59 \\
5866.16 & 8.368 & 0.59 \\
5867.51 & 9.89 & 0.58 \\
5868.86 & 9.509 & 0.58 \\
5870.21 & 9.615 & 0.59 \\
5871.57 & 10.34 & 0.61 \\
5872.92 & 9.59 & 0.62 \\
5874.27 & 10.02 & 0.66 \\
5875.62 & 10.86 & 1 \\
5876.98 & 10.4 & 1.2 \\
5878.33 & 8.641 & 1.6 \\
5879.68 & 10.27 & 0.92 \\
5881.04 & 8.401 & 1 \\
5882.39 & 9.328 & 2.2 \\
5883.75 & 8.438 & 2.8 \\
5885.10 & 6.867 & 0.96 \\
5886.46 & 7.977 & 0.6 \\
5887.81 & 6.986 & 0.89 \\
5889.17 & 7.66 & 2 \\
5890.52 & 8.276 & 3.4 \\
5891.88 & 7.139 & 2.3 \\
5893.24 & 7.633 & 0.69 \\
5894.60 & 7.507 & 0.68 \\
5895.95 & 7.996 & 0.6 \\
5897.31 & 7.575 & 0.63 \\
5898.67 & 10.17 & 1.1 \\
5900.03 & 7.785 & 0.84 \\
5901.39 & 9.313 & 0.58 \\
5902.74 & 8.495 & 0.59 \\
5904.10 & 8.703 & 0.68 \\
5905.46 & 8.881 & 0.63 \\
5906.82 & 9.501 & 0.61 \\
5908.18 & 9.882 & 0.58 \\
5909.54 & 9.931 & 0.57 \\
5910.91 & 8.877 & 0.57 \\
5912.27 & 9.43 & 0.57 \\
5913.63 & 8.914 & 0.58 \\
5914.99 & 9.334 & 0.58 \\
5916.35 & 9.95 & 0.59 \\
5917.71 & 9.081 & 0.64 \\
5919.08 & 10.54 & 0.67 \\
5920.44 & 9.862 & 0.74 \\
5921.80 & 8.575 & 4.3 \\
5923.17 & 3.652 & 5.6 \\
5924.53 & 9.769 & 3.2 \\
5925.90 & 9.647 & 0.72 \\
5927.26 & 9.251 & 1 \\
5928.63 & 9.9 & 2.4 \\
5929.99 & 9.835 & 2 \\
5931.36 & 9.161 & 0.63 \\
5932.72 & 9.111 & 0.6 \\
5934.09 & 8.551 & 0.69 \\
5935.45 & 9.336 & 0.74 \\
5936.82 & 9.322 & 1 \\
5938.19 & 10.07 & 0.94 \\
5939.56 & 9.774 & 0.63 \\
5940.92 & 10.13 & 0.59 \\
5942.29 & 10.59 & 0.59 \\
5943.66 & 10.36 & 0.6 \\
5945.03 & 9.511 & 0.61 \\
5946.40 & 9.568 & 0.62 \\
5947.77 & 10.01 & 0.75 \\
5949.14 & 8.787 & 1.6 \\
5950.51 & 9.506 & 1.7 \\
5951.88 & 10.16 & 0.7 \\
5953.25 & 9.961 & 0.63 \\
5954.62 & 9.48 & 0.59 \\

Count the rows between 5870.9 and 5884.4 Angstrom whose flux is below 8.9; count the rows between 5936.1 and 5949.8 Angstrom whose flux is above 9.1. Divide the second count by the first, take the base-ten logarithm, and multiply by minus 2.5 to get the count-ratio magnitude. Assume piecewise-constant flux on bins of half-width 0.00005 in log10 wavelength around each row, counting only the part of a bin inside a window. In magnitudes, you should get -1.2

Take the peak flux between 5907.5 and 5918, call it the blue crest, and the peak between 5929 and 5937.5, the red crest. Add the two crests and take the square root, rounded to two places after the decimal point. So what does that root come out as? 4.45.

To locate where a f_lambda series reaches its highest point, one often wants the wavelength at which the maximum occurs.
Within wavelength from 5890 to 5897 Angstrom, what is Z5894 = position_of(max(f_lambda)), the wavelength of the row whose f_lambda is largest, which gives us 5890.52 Angstrom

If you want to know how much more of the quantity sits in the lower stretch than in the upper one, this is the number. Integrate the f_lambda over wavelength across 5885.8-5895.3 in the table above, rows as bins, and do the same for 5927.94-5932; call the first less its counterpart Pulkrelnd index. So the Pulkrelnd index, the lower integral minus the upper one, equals 33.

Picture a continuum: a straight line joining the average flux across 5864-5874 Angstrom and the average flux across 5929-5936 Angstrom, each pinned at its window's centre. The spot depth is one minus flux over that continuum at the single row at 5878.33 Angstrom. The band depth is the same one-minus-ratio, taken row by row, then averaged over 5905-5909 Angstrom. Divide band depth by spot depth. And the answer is -0.2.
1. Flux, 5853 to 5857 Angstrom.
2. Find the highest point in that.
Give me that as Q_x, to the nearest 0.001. 9.600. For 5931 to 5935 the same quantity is 9.161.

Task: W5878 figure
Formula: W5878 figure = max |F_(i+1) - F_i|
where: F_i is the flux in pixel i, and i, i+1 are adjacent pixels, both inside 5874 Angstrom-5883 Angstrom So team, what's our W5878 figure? 1.9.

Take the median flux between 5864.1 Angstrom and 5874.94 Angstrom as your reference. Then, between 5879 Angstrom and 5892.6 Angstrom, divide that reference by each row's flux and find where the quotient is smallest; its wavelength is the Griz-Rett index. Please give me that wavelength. 5879.68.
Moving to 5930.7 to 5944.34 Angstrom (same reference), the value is 5942.29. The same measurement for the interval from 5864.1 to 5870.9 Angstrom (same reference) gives 5867.51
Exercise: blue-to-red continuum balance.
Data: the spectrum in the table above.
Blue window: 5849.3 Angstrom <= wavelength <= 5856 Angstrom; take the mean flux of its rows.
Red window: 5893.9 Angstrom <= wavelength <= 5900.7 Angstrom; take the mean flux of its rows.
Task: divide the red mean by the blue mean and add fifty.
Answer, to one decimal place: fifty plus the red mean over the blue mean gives 50.9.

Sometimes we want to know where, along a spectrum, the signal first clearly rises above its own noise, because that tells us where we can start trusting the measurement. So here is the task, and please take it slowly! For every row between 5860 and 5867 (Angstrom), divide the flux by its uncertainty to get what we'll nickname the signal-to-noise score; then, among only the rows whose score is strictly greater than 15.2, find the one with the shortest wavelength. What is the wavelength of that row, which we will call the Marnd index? 5862.11 Angstrom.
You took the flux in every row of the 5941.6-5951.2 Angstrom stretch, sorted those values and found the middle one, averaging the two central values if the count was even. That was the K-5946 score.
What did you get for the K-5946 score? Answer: 9.57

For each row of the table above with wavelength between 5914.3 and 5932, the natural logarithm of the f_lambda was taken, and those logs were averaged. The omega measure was 2.18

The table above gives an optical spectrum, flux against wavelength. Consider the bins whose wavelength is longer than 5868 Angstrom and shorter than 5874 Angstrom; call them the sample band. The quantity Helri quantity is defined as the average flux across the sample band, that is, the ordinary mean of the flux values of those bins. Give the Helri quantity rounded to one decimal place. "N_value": 9.8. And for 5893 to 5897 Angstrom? 7.7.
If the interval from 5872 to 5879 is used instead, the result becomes 9.9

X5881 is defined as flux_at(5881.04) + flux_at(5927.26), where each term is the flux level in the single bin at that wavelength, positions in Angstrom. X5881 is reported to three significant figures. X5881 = 17.7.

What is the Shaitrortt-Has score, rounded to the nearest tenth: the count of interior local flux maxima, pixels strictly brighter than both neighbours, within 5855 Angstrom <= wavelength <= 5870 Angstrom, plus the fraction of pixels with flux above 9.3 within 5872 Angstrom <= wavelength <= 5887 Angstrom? 4.5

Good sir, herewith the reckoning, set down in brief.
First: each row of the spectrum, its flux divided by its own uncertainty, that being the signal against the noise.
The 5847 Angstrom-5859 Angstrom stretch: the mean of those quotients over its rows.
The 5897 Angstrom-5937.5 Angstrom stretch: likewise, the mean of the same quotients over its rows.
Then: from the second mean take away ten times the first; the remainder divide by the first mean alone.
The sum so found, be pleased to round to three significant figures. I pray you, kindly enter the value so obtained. -9.21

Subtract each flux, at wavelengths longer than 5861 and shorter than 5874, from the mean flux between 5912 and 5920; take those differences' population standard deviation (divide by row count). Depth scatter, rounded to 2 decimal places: 0.56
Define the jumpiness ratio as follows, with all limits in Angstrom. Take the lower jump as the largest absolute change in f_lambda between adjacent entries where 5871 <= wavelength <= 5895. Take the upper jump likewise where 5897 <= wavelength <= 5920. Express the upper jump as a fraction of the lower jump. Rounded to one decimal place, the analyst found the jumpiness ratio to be 1.4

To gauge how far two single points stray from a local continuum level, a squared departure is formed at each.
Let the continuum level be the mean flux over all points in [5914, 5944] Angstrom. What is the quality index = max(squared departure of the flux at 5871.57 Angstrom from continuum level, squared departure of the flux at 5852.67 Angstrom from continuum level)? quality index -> 1.0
